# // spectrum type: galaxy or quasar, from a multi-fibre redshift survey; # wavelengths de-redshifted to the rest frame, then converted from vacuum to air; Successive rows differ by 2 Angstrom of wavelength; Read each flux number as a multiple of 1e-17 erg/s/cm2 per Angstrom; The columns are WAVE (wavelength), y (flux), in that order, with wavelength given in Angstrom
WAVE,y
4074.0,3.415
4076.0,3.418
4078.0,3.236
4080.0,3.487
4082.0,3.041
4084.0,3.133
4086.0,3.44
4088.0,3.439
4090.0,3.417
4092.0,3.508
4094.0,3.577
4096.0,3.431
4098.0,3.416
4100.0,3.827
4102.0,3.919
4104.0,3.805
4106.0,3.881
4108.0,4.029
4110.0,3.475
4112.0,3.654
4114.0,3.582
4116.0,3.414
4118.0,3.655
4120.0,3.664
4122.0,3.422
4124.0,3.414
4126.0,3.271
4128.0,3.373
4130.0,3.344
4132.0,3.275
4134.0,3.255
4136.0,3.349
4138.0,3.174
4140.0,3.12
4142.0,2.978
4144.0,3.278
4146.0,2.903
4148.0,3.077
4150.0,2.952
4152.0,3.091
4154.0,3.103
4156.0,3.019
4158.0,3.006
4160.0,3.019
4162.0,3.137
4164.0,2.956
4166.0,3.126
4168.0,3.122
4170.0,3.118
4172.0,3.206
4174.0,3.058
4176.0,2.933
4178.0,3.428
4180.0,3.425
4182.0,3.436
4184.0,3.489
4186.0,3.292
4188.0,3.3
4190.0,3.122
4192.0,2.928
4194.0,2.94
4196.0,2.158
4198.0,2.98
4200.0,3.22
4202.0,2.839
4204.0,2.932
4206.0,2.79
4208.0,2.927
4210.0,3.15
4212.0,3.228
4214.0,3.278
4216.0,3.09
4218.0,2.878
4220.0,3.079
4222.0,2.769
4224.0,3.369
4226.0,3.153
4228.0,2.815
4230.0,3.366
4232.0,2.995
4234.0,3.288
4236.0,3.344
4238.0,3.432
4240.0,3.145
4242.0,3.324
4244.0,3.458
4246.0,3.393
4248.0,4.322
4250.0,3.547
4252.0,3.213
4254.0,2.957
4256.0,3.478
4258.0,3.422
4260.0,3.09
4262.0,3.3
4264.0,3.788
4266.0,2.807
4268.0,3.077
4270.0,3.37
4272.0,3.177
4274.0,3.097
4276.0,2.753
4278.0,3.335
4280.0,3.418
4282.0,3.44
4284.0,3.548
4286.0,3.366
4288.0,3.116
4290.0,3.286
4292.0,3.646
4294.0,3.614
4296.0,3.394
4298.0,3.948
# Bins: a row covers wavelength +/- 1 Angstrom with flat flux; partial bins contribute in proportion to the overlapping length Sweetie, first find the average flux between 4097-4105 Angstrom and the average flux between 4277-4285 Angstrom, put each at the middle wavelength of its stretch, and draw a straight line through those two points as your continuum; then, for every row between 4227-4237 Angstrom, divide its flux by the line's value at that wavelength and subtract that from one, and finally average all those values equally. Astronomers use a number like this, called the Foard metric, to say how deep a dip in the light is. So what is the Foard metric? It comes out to 0.101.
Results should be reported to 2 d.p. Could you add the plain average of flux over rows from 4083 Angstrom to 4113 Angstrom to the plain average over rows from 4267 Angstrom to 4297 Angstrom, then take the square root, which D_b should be 2.63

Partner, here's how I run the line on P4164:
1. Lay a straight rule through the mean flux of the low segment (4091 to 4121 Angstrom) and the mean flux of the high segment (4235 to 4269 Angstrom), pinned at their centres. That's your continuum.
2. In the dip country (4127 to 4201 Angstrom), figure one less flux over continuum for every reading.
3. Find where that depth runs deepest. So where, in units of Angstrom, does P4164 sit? 4196.0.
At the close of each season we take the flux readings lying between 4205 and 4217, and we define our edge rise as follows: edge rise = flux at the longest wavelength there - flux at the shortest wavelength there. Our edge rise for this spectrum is 0.30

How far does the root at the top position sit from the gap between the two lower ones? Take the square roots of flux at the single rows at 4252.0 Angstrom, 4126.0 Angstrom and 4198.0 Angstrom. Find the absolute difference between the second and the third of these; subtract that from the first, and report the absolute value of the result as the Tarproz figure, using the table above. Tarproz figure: 1.71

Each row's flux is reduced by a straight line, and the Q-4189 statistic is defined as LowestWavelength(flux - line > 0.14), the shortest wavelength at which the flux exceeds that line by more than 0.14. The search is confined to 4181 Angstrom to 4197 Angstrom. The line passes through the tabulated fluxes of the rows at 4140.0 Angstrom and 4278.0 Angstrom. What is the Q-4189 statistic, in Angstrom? 4182.0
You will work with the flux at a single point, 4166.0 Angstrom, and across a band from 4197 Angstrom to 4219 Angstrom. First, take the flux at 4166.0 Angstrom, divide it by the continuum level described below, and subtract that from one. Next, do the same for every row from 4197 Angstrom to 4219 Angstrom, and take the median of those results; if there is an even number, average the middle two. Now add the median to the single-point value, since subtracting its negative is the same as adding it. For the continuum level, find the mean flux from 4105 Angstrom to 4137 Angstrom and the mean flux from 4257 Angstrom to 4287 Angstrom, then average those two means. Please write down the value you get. 0.20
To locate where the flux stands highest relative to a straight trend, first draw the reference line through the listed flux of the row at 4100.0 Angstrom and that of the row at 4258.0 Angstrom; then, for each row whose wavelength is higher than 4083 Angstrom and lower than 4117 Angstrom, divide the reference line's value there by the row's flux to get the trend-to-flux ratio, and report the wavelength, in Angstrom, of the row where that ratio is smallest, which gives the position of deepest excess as 4108.0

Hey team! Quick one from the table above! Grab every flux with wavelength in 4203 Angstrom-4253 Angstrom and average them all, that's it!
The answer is 3.21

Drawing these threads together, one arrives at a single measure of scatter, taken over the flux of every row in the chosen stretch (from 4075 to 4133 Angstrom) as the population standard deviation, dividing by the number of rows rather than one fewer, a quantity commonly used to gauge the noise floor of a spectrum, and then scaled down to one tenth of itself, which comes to 0.023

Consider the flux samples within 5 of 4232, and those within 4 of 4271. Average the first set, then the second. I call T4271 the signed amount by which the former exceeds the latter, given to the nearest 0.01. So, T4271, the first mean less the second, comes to -0.02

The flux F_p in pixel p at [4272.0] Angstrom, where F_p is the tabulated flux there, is 3.177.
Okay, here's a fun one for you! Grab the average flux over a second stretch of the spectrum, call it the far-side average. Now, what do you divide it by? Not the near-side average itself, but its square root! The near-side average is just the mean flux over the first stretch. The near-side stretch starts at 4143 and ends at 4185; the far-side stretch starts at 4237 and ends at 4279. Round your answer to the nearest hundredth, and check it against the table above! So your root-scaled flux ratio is 1.87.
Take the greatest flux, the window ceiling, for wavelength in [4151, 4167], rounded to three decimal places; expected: 3.137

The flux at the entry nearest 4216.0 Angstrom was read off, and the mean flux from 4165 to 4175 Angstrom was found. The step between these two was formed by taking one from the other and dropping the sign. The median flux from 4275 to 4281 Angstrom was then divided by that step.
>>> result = 93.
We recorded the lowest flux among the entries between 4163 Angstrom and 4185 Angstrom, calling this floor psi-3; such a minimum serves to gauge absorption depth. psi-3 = 2.933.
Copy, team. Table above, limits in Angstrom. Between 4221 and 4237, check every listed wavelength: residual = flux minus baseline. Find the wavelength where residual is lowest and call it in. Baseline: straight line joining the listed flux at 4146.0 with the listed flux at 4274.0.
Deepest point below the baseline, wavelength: 4222.0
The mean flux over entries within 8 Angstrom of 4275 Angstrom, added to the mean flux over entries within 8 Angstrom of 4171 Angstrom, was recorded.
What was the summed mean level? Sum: 6.33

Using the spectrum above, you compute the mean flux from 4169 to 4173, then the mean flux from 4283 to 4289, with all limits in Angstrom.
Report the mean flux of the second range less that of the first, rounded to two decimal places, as 0.18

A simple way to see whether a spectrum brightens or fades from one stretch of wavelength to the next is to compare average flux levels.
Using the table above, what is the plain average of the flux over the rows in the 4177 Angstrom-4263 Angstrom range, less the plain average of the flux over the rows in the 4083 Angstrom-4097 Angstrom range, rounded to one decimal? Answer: -0.2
